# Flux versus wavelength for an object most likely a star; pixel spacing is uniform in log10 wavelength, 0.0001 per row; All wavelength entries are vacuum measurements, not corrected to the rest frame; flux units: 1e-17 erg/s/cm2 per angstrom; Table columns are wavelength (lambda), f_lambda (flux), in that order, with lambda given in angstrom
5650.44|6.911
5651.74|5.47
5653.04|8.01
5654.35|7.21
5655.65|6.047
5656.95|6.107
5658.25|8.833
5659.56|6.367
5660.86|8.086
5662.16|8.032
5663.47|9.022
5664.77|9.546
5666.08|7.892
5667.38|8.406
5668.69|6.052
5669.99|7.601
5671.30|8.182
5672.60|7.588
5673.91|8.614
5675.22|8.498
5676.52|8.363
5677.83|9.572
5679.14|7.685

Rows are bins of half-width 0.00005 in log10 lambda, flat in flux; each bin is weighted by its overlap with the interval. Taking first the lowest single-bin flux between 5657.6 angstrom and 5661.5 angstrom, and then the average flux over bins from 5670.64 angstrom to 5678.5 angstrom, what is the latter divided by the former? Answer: 1.3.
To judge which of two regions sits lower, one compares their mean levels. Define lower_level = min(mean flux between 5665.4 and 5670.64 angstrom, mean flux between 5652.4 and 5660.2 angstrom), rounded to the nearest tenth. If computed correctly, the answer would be 7.1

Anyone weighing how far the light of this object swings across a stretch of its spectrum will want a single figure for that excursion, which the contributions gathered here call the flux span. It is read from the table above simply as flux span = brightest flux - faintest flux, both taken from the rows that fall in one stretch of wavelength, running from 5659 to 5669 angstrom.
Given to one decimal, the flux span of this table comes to 3.5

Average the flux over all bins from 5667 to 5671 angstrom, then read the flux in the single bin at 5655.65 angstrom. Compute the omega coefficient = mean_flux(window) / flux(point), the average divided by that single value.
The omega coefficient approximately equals 1.22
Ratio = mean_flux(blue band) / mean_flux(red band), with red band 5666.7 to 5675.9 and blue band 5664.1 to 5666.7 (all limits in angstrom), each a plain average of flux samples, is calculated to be 1.11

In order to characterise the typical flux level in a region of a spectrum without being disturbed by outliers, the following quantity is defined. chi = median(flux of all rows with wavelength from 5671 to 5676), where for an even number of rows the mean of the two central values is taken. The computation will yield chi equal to 8.3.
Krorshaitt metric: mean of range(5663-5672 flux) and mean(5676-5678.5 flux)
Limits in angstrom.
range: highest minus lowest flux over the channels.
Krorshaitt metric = 6.23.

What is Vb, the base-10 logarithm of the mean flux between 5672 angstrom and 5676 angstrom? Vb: 0.92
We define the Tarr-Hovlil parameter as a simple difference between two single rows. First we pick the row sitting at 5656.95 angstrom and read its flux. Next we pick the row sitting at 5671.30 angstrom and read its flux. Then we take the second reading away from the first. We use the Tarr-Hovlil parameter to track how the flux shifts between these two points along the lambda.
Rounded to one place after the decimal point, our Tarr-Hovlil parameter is -2.1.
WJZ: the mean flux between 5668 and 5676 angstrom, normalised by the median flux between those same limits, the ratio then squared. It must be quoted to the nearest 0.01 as 0.97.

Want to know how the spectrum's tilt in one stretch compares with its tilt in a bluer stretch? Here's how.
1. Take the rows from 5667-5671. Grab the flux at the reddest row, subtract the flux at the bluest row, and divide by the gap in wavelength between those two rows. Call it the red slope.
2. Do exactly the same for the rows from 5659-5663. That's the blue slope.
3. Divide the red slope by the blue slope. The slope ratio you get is -0.5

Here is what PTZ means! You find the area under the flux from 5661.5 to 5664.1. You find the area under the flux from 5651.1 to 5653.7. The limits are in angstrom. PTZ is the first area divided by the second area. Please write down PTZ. 1.27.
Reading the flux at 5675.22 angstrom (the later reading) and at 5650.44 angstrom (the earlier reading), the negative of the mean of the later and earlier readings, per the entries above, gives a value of -7.7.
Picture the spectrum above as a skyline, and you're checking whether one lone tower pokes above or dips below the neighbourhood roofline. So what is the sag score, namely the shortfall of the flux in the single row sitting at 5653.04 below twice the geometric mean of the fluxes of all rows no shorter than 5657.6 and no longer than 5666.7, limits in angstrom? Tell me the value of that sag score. 8.4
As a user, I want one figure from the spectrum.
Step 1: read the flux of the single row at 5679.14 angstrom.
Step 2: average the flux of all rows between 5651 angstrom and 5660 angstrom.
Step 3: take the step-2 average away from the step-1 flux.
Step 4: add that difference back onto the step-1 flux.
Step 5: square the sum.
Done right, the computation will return 72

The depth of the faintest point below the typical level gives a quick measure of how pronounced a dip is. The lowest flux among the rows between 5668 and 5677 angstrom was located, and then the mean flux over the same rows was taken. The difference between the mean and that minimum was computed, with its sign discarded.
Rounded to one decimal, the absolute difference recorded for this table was 1.8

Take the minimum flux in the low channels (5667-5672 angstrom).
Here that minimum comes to 6.052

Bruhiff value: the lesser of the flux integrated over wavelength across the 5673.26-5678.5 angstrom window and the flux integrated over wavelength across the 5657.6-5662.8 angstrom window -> 41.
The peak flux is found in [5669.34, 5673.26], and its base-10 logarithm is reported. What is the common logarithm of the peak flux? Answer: 0.91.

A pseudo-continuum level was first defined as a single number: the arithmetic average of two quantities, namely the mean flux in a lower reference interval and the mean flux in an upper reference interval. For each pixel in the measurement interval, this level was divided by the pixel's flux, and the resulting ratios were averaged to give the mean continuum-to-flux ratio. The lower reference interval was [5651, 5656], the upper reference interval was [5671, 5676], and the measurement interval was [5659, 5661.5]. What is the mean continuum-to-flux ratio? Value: 1.05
